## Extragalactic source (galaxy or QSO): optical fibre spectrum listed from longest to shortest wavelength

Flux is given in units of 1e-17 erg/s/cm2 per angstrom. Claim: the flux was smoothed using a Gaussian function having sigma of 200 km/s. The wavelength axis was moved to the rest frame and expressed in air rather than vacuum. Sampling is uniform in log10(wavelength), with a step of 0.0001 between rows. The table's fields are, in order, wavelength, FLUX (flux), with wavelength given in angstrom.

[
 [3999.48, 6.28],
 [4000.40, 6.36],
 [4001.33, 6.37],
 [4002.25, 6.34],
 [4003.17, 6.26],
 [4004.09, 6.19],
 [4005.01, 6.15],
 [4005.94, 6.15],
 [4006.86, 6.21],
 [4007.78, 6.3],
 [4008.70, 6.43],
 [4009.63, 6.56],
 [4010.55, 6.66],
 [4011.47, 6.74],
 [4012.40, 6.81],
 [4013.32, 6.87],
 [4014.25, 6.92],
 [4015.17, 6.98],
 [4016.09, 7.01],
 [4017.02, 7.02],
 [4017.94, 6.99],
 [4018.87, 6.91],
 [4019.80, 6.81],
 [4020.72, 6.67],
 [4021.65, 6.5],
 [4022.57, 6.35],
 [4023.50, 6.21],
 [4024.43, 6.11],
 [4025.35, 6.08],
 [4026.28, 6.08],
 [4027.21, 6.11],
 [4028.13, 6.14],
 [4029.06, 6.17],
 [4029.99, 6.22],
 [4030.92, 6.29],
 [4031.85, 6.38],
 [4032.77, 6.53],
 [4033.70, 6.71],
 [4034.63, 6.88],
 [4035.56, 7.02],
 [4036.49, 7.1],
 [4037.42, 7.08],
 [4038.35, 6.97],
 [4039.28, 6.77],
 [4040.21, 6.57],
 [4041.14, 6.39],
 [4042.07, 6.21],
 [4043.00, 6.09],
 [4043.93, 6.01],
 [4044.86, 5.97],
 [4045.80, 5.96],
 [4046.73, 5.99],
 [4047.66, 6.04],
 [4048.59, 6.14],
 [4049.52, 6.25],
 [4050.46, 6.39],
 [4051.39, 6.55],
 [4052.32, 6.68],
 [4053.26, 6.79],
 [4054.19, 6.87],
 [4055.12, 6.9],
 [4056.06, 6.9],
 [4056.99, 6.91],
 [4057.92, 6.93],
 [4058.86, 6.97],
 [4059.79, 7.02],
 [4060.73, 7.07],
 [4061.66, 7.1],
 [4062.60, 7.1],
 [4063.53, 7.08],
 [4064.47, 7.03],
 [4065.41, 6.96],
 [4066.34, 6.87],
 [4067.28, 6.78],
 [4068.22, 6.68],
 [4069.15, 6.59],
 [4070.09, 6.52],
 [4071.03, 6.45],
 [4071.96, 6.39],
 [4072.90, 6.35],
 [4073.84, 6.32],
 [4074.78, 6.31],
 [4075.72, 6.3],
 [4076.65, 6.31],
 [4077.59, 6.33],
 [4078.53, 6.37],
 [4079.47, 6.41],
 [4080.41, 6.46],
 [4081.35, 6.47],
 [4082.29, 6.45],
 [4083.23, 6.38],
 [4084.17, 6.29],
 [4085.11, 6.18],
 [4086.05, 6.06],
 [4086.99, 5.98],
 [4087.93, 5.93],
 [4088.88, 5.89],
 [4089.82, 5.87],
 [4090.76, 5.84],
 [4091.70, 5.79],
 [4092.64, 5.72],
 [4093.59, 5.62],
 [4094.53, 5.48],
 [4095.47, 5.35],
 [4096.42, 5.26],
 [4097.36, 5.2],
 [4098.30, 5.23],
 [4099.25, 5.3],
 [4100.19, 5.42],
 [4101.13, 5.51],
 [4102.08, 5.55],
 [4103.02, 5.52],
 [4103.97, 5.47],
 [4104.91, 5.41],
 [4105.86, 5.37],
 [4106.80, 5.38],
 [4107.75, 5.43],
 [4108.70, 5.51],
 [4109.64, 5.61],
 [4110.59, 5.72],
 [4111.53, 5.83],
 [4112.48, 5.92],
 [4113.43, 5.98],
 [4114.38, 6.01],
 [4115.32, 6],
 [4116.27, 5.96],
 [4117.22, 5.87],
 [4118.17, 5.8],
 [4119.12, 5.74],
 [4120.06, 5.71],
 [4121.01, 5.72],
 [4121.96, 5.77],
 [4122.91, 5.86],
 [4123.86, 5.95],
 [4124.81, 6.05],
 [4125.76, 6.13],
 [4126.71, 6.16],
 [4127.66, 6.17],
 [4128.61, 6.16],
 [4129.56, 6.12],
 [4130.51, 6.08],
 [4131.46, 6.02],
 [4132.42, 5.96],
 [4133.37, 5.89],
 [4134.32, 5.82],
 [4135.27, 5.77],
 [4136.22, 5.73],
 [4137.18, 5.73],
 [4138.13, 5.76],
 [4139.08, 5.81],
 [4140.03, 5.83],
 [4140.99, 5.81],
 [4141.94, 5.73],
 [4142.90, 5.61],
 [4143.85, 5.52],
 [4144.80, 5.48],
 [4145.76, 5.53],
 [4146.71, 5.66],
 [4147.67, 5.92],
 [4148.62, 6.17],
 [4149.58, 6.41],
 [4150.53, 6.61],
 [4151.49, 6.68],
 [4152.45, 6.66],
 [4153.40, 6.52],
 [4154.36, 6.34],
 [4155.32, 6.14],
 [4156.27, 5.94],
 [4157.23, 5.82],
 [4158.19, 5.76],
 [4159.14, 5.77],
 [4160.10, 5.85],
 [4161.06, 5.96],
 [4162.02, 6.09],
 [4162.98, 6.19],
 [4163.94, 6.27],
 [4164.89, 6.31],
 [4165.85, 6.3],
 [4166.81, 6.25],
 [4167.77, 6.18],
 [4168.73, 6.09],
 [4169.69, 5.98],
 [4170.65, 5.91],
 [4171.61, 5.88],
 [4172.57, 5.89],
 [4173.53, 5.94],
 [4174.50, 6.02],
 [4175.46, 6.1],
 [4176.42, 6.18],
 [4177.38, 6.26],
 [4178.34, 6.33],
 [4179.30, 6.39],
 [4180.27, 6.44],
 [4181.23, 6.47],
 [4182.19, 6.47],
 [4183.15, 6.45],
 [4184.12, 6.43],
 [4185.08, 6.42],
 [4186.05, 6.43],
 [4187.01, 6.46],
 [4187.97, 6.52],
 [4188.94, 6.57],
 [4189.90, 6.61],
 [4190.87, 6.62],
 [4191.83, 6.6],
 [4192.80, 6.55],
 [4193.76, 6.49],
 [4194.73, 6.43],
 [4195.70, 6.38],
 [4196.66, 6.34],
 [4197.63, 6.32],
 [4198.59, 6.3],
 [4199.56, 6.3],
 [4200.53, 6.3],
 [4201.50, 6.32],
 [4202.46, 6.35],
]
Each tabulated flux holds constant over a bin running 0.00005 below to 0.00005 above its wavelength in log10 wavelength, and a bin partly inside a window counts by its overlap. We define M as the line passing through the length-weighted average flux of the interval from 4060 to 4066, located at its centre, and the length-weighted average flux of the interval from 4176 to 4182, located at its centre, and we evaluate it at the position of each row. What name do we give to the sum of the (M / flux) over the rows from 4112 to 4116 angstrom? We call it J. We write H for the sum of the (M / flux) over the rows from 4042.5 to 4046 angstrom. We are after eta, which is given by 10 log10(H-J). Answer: -6.0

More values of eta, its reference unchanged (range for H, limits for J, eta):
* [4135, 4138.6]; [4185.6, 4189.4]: -1.5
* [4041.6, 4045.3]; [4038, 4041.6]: -3.9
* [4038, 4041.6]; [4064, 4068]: -6.2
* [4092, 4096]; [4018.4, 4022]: -2.2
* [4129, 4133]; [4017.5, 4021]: -9.1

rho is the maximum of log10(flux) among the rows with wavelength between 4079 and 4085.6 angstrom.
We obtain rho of 0.811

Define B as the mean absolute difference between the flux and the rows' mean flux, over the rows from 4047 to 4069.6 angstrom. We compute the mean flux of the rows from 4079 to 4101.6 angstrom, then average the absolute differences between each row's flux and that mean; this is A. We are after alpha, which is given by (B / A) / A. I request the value 1.8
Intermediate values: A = 0.36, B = 0.24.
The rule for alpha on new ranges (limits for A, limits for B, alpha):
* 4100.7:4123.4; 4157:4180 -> 5.1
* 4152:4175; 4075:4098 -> 9.1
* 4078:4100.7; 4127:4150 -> 1.4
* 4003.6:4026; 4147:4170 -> 2.5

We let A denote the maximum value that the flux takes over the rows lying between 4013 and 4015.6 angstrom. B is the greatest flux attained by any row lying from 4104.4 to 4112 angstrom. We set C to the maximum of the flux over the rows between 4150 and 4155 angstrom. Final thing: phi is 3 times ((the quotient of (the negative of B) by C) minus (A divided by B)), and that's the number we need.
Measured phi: -6.21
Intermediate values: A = 6.98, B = 5.83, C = 6.68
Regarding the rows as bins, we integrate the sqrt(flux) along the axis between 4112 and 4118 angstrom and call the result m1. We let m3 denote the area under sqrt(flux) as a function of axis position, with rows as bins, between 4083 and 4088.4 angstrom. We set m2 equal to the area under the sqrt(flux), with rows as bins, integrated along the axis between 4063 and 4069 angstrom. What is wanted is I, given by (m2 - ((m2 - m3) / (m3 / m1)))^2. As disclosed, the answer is 173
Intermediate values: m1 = 14.6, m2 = 15.8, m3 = 13.4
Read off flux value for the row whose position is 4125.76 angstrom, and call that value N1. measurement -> 6.13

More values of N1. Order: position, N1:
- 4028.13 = 6.14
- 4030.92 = 6.29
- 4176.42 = 6.18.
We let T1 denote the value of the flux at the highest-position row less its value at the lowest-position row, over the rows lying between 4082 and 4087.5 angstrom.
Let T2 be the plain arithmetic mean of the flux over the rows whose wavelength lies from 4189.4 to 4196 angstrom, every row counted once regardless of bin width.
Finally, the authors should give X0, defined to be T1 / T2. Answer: -0.07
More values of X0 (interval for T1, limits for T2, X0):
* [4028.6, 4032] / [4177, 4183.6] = 0.03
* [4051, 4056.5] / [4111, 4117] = 0.06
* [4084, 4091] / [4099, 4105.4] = -0.08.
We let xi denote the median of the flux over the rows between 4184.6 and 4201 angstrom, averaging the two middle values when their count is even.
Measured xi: 6.43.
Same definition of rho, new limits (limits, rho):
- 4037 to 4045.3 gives 0.850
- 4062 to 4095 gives 0.851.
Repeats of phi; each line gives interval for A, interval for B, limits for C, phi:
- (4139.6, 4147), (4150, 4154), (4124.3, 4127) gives -5.87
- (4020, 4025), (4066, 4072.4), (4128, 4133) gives -6.26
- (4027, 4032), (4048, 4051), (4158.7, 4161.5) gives -6.21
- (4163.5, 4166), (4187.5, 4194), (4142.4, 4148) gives -6.21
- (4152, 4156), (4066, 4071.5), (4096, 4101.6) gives -6.65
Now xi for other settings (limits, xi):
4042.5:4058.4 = 6.39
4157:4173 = 5.98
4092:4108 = 5.42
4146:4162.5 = 6.09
